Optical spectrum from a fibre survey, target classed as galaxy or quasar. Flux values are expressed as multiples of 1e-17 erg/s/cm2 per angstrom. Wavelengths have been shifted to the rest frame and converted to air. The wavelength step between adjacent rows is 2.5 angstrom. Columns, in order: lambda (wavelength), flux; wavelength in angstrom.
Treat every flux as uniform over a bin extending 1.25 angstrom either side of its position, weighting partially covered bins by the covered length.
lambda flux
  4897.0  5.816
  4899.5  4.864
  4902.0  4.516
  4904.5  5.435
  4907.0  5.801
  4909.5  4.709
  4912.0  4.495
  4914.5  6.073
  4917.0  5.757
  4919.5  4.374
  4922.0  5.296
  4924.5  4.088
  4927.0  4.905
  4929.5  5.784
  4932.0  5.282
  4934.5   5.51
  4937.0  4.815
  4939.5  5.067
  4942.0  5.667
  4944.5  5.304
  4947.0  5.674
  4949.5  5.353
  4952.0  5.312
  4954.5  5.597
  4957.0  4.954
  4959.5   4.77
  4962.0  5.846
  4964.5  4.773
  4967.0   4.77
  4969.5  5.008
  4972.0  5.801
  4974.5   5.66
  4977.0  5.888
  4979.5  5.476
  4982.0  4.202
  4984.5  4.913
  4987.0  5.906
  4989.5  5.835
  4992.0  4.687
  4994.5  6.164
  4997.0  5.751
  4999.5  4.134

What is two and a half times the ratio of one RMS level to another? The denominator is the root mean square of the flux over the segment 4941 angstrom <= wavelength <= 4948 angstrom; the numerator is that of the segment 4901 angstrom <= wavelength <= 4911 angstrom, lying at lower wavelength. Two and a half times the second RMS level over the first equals 2.316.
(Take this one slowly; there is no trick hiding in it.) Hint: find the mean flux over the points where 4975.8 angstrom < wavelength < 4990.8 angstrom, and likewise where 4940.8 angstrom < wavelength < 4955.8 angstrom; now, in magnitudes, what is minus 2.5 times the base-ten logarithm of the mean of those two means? -1.836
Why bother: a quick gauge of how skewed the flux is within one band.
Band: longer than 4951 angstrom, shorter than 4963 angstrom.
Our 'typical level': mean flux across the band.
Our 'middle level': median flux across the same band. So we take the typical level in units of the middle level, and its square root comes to 1.00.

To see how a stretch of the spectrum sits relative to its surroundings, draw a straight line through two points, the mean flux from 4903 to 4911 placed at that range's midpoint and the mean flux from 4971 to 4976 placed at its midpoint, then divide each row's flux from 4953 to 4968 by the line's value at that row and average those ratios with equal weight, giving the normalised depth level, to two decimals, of 0.91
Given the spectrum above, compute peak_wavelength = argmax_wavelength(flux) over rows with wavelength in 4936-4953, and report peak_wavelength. 4947.0 angstrom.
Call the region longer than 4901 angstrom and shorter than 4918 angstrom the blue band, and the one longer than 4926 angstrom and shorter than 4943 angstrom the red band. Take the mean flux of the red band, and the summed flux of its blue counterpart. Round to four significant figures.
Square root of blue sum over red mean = 2.637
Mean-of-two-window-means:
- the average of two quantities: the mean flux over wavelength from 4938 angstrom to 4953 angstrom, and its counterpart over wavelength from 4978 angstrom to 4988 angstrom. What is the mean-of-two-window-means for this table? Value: 5.26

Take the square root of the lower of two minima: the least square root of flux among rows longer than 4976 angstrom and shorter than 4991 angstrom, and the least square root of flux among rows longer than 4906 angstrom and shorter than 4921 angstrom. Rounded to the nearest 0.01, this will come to 1.43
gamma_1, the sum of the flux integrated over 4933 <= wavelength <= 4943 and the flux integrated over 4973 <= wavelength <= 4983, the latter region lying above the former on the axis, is 106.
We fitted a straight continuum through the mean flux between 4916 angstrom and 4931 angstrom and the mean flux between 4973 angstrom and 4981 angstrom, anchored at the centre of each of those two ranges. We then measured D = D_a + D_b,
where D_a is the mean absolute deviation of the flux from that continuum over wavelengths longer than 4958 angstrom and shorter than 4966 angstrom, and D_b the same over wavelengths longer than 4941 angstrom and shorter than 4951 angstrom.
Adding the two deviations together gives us 0.80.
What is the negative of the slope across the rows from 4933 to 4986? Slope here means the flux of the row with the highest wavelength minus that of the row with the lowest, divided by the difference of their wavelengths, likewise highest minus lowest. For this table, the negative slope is 0.012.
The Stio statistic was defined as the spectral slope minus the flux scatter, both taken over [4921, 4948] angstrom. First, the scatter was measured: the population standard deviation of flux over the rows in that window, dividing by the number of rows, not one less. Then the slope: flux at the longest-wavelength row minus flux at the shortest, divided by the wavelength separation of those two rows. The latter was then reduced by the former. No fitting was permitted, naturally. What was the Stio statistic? -0.45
